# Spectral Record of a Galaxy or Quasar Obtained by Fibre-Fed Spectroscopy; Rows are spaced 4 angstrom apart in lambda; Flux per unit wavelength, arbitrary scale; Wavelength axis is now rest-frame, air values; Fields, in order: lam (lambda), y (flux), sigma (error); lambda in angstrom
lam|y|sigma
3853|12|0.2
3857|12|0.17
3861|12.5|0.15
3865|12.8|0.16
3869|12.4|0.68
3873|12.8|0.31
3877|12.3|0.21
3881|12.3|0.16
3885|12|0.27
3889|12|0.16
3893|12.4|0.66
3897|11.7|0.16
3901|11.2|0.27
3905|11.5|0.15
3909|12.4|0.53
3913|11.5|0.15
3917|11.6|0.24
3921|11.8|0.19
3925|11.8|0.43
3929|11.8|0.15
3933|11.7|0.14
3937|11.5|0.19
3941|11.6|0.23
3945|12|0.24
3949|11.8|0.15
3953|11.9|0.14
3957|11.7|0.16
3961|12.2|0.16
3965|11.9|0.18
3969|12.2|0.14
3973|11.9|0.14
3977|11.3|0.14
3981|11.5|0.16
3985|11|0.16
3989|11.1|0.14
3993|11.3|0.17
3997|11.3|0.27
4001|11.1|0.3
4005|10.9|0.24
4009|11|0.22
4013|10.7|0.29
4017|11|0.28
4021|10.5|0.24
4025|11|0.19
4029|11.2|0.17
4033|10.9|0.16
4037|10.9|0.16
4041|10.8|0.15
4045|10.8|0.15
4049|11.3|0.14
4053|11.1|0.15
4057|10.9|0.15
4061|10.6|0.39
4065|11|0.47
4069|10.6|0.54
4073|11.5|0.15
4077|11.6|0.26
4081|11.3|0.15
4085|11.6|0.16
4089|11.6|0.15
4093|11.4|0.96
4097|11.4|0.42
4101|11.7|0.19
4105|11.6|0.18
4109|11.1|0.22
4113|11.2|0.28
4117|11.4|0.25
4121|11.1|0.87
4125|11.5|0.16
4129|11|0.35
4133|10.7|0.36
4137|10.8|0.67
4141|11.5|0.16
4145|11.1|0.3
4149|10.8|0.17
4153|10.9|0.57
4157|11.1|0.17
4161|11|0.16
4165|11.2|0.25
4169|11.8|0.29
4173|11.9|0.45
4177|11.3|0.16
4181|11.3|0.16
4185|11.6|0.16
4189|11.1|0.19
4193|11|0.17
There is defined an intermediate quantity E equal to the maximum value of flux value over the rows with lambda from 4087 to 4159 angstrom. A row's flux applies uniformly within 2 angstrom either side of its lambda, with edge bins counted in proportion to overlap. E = 11.7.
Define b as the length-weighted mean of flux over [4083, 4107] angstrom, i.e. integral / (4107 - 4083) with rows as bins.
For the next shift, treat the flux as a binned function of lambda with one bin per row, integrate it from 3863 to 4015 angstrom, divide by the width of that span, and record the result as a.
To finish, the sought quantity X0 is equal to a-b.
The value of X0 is 0.2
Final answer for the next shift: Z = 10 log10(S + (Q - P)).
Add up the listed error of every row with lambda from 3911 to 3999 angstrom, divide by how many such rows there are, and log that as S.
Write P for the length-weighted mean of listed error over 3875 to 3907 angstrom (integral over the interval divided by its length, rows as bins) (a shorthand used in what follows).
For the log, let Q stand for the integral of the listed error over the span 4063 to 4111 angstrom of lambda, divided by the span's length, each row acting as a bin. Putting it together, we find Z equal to -6.0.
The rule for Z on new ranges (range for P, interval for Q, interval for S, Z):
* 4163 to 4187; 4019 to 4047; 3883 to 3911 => -6.1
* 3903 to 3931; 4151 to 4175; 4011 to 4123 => -4.8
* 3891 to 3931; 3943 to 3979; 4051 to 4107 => -7.5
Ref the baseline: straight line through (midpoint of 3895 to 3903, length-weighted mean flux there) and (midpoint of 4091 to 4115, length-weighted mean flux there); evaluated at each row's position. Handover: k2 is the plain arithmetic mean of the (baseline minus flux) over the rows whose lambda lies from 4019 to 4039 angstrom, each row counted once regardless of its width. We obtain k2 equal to 0.52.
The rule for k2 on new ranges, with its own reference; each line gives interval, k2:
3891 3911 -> -0.39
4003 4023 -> 0.60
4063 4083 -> 0.21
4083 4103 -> -0.14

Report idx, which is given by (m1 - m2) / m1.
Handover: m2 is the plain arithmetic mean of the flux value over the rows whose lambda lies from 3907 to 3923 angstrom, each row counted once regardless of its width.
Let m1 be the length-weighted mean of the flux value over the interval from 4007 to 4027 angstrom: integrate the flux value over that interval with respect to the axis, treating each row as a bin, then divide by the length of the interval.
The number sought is -0.09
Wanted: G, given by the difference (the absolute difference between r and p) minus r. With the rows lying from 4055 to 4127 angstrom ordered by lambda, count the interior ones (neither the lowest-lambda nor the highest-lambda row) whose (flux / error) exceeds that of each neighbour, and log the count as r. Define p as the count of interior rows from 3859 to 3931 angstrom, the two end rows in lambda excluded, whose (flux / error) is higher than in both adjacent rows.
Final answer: -4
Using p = 6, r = 5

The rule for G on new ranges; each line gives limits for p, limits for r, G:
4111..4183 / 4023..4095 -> -3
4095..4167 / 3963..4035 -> 0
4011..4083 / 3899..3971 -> -2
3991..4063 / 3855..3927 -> -2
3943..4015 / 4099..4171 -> -5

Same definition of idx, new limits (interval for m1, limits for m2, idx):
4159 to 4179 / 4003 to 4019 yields 0.05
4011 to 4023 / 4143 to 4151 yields -0.02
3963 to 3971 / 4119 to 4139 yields 0.09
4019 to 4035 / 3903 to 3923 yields -0.08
